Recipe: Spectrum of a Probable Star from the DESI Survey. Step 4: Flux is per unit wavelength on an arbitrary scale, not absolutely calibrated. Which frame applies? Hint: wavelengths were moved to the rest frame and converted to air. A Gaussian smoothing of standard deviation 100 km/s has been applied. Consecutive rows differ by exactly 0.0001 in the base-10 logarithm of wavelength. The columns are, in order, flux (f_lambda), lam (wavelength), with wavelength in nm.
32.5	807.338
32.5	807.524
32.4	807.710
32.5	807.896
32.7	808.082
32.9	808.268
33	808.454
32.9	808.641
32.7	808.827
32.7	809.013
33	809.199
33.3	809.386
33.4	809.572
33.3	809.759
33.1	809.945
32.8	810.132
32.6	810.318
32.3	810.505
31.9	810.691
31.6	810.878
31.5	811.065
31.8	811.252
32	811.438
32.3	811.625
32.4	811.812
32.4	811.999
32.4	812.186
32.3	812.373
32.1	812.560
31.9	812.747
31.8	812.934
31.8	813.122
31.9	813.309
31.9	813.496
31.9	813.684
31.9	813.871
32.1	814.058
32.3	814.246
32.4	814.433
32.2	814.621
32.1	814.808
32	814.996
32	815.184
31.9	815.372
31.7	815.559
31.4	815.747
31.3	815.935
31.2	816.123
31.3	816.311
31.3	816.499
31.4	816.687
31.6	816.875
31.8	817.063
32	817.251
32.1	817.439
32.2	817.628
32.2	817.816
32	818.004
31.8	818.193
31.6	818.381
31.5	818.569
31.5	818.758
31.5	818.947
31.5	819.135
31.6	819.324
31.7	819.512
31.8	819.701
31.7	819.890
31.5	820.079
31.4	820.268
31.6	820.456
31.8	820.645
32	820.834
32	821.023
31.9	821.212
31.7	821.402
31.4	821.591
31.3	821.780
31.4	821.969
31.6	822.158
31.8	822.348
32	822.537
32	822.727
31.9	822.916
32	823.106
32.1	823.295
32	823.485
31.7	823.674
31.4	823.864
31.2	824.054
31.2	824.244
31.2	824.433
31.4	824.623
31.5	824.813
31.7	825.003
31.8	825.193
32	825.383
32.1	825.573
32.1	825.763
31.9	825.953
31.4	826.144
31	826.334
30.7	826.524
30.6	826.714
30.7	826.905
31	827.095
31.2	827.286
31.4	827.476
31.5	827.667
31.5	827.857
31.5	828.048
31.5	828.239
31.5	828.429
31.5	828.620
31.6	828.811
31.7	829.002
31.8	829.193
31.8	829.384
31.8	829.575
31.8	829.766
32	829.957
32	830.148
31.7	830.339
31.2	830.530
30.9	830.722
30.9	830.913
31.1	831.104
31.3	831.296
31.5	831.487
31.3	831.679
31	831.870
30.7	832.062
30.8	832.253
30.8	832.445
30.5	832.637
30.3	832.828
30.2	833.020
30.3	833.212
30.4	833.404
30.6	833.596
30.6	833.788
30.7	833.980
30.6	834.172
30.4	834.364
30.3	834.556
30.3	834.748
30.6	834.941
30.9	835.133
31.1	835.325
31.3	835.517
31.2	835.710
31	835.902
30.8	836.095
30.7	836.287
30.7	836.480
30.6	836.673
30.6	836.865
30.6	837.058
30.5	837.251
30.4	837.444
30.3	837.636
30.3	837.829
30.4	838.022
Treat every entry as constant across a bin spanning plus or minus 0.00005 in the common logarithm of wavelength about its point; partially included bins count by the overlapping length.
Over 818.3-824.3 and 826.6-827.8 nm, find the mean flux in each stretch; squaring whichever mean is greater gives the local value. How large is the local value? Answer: 1003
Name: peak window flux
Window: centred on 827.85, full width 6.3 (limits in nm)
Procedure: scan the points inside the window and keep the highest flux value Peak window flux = 32.1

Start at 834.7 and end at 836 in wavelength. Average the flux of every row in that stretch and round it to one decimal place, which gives 30.9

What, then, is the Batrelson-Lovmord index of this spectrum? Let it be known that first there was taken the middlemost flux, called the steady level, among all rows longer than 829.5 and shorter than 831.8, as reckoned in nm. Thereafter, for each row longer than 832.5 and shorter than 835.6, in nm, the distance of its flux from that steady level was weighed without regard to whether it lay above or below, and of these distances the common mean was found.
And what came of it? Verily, 0.83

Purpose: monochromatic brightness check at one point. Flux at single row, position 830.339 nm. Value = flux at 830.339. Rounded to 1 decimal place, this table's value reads 31.7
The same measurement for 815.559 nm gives 31.7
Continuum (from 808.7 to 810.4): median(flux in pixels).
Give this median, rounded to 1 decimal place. 33.0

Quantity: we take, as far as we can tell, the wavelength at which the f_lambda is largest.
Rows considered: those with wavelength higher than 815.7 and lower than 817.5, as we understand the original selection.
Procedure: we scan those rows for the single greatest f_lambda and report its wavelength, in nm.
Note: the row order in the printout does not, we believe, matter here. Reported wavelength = 817.439 nm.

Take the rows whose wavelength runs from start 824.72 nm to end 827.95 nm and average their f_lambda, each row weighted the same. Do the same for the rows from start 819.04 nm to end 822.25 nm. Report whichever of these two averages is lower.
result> 31.4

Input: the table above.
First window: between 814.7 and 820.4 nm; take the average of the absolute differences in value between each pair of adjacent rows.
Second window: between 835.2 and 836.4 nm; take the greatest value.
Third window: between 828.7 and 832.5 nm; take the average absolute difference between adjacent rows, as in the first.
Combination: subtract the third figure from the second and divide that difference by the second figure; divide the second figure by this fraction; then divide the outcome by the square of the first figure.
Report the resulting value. 2429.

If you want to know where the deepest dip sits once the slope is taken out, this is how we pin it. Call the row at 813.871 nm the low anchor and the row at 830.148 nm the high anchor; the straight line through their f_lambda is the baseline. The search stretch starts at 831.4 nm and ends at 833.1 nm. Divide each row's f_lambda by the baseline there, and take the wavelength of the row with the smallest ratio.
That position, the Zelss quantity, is 833.020 nm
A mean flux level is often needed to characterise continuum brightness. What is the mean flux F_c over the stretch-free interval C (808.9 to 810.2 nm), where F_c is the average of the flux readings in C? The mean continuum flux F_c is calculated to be 33.1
